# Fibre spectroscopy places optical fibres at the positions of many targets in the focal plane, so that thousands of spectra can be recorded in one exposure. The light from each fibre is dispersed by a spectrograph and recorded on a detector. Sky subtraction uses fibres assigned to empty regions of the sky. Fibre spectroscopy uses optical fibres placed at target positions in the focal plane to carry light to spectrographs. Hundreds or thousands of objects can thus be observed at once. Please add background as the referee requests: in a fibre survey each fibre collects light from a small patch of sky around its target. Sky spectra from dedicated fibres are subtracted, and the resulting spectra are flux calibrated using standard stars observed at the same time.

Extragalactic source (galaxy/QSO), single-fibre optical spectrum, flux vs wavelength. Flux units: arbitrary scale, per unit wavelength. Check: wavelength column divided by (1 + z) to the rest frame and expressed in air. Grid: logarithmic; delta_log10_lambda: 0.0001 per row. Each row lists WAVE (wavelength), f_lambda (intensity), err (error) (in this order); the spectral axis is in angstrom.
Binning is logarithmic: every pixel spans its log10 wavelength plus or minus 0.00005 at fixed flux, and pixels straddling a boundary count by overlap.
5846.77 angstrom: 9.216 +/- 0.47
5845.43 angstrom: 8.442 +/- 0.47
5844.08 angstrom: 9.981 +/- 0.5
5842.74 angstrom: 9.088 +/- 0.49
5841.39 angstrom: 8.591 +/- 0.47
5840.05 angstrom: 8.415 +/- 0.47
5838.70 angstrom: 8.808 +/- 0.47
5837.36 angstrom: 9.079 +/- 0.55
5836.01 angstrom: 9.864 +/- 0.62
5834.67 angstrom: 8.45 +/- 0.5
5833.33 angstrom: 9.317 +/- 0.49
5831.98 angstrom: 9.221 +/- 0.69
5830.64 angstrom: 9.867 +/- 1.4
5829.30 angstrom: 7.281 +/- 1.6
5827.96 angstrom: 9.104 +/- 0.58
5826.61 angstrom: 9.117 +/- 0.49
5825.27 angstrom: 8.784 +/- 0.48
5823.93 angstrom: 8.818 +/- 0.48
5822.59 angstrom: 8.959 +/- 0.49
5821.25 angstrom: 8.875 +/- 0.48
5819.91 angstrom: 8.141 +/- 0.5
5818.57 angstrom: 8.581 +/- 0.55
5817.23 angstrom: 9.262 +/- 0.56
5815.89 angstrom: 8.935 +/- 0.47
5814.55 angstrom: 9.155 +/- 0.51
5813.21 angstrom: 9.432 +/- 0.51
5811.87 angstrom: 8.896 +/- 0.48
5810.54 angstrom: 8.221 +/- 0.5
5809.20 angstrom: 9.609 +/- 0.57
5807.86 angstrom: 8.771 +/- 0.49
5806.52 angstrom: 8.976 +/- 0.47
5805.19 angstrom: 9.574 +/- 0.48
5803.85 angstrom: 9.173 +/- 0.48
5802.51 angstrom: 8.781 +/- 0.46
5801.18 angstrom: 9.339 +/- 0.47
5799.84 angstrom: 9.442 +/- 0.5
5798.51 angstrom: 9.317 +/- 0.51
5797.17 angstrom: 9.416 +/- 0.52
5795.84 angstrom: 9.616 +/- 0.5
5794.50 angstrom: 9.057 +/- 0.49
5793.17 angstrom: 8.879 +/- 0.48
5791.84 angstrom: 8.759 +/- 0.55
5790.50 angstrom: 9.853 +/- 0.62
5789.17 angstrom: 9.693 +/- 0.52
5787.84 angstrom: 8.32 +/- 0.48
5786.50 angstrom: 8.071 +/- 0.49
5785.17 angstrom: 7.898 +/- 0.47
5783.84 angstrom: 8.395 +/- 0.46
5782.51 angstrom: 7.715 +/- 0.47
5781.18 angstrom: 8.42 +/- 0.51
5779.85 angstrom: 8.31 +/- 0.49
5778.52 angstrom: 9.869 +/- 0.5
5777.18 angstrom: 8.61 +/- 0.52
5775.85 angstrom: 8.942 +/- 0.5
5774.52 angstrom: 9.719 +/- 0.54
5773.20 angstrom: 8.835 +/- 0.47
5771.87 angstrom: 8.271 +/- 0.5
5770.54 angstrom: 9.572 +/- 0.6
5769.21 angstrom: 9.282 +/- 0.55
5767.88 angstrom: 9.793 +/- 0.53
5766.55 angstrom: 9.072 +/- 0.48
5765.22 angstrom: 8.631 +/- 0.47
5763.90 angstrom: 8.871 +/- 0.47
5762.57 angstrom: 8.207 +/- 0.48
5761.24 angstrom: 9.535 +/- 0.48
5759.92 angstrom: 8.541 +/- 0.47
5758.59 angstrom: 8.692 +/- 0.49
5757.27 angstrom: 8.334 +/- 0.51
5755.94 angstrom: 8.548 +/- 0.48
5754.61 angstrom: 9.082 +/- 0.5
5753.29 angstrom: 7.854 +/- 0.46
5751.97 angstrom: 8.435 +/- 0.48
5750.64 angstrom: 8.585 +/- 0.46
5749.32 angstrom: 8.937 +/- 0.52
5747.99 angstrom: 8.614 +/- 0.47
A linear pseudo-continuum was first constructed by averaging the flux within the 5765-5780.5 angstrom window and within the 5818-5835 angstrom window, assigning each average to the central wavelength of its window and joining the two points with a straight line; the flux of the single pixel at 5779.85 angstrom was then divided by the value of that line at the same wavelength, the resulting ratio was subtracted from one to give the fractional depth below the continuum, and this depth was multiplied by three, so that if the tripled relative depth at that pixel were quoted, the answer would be 0.24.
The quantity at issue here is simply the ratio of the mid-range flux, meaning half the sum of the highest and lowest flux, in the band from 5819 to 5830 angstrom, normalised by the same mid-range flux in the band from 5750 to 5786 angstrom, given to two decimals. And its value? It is 0.93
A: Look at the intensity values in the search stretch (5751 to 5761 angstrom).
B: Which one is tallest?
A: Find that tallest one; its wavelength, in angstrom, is 5754.61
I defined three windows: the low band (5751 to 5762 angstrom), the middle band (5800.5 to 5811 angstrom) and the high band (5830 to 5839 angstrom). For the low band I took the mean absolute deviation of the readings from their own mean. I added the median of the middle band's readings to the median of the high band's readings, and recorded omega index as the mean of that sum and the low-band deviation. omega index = 9.33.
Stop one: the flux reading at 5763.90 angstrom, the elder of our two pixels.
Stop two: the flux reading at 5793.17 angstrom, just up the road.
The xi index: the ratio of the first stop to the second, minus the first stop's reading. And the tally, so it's -7.87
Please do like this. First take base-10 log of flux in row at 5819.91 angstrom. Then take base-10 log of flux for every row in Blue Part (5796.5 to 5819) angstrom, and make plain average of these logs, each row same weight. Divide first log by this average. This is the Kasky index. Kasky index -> 0.95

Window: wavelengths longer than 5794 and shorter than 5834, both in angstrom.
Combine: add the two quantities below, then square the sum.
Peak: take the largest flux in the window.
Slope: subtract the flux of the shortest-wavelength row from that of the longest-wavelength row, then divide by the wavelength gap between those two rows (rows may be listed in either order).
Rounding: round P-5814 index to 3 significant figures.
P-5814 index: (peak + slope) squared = 97.5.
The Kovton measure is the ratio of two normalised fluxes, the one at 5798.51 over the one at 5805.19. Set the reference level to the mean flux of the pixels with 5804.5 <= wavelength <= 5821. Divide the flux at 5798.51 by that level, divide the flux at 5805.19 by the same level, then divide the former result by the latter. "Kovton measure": 0.97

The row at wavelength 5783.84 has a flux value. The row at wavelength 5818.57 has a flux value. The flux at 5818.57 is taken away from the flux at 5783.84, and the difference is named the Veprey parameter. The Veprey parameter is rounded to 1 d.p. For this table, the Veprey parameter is -0.2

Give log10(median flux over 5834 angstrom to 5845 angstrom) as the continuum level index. 0.952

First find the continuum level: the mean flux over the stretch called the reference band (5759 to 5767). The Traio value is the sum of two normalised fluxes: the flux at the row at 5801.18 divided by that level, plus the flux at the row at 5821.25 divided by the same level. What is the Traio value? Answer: 2.07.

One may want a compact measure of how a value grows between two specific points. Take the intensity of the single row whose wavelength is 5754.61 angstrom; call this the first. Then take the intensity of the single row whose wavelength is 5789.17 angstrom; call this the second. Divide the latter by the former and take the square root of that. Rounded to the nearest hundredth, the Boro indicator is 1.03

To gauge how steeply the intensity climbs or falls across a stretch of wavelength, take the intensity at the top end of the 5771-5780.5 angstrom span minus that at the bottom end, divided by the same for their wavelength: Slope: 0.005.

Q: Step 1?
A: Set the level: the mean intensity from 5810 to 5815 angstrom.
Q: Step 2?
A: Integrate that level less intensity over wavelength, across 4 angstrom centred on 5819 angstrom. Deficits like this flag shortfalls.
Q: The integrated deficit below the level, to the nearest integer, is 1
